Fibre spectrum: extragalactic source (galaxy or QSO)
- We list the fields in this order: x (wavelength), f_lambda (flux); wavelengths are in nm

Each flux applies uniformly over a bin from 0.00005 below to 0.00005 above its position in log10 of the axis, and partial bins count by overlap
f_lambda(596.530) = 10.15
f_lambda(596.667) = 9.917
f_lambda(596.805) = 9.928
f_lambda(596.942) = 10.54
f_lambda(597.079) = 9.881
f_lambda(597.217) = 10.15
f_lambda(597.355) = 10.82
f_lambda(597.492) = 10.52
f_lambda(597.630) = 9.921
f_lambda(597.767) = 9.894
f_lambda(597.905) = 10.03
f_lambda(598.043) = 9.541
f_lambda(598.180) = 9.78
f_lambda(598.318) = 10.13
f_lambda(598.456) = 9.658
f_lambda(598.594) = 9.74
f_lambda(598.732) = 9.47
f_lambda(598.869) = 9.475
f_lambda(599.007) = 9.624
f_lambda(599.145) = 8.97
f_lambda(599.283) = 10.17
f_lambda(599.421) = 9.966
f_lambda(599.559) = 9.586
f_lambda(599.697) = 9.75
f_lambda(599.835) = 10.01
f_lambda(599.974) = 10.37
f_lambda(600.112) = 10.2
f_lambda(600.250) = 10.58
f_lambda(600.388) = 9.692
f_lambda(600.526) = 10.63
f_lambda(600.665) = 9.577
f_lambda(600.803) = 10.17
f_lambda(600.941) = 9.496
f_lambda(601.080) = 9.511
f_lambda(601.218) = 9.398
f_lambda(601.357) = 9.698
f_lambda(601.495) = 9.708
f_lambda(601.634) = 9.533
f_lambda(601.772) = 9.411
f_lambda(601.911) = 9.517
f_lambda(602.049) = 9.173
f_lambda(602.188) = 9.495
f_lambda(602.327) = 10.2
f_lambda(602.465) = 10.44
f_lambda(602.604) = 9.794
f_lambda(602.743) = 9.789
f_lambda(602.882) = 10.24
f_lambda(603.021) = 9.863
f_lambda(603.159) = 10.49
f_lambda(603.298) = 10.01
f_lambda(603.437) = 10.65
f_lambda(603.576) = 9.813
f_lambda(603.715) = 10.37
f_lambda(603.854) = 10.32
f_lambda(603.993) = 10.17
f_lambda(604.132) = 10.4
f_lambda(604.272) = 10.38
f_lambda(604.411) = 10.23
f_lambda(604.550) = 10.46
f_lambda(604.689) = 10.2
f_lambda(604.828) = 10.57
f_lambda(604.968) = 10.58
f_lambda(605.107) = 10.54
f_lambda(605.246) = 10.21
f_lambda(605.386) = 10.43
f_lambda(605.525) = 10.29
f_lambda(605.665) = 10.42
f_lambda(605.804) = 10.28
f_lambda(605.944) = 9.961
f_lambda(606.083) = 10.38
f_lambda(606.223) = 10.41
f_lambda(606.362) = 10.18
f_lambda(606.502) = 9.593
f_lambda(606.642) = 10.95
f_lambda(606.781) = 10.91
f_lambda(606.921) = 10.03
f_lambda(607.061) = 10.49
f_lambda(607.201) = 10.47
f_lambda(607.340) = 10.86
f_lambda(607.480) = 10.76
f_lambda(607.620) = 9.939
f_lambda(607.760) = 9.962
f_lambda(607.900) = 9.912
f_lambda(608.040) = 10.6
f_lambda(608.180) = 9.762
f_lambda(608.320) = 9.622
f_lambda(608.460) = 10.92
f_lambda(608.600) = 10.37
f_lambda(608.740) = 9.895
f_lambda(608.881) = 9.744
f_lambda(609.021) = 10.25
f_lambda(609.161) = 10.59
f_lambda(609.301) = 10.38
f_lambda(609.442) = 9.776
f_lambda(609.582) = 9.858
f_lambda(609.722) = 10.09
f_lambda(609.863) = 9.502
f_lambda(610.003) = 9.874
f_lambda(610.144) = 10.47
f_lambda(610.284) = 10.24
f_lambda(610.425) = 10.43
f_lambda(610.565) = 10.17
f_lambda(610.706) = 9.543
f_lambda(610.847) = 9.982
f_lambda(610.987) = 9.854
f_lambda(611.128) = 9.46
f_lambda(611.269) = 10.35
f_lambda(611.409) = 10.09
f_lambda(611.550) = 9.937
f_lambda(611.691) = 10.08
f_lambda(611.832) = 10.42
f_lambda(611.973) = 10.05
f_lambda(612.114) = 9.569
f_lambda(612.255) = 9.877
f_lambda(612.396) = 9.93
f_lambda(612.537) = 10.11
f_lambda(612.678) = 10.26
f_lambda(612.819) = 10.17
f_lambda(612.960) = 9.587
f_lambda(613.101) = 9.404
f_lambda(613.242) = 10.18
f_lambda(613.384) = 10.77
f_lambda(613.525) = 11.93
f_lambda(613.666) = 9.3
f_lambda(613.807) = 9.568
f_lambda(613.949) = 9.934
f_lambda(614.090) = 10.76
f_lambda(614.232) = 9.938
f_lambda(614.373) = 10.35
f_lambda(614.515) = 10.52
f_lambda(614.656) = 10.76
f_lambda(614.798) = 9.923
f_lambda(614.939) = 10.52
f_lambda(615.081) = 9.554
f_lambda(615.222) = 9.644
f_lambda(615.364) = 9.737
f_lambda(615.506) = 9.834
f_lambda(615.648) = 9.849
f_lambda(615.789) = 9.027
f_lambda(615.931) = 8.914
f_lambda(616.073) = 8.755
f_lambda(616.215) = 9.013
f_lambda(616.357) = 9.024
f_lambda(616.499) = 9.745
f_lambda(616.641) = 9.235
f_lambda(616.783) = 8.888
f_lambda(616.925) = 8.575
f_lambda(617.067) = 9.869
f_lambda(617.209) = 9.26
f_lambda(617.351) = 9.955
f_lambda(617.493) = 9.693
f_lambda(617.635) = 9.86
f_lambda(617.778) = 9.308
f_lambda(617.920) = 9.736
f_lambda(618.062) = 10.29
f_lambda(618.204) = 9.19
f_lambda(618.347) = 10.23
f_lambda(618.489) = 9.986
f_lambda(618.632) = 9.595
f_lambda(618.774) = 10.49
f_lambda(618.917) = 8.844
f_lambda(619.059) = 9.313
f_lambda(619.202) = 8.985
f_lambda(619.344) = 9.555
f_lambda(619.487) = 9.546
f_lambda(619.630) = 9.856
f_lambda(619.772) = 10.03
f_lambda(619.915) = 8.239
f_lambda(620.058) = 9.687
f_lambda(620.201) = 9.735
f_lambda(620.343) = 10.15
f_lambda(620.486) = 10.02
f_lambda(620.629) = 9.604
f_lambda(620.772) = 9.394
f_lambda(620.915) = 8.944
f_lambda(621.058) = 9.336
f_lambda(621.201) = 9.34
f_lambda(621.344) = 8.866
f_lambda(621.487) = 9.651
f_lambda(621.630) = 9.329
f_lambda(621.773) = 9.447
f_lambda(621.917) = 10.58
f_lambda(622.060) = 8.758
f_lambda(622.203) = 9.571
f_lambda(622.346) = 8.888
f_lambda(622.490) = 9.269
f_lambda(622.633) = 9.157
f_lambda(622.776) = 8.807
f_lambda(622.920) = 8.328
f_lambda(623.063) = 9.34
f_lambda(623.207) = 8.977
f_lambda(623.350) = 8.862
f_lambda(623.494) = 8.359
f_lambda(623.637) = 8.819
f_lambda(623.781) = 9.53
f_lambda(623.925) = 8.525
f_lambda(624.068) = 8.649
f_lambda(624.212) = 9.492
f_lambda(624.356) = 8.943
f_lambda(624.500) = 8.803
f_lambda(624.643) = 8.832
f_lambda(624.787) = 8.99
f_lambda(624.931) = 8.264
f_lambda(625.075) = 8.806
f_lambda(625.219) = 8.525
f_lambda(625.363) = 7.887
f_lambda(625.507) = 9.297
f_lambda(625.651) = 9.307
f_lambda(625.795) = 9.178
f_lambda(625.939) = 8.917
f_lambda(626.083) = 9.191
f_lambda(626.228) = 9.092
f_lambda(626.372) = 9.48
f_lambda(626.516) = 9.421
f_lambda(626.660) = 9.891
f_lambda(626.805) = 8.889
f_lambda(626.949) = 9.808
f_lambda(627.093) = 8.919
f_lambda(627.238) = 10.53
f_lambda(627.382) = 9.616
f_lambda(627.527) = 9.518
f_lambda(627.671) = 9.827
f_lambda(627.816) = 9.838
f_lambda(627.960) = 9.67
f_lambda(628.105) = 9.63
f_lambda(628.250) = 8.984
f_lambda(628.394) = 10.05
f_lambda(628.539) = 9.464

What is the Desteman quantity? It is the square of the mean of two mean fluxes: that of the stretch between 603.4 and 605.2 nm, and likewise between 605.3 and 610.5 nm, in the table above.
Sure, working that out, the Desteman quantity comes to 106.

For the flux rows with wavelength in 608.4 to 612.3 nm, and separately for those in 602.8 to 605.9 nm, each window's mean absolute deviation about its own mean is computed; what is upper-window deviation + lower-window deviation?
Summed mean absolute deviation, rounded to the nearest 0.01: 0.45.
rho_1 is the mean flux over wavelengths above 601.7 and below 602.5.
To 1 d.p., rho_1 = 9.7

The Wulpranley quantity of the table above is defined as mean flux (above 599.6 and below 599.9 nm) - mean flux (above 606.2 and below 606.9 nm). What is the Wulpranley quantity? -0.53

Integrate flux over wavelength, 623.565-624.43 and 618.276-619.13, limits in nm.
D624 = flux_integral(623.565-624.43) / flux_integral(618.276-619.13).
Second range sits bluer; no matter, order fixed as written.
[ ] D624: 0.93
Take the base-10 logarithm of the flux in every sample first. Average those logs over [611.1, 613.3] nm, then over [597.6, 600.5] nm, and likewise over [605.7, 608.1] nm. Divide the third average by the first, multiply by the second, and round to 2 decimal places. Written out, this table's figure 1.01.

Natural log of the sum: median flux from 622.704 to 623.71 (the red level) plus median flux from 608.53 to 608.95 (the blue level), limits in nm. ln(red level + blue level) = 2.93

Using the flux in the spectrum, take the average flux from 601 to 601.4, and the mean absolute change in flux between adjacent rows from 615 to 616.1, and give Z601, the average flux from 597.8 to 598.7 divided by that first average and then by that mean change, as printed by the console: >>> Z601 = 5.2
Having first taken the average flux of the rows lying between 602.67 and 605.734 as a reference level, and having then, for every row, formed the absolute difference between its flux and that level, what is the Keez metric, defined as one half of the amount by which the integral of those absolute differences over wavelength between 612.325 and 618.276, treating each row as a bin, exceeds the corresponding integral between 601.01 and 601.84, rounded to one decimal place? 1.7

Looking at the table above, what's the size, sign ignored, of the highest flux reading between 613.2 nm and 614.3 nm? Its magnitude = 11.9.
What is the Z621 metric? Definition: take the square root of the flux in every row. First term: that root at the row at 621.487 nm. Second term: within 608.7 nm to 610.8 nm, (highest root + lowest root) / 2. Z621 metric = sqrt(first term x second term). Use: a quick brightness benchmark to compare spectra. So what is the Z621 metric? 3.14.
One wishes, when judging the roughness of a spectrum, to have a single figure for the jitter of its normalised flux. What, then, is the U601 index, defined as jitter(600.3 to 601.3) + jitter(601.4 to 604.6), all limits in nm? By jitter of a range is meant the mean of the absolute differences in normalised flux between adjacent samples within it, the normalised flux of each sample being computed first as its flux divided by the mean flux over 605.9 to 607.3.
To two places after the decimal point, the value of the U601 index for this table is 0.09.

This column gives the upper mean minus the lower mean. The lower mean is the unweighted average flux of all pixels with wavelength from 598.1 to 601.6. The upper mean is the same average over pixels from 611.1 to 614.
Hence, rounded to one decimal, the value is 0.2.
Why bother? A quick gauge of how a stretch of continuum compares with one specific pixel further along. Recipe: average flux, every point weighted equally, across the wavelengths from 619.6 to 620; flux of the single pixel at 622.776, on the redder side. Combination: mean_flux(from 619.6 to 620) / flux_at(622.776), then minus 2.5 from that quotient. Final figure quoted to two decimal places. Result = -1.44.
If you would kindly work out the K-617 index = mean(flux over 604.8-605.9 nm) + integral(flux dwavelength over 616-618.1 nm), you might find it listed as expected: 30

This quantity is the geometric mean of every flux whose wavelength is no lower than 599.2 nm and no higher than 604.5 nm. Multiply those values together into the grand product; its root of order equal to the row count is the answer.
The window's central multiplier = 10.0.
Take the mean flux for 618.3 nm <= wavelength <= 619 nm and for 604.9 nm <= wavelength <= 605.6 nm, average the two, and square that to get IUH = 102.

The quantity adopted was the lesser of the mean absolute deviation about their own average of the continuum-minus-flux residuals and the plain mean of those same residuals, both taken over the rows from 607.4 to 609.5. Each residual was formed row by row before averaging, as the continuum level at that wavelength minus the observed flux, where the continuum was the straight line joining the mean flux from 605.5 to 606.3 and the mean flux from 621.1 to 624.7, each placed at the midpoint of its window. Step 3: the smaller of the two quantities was -0.06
